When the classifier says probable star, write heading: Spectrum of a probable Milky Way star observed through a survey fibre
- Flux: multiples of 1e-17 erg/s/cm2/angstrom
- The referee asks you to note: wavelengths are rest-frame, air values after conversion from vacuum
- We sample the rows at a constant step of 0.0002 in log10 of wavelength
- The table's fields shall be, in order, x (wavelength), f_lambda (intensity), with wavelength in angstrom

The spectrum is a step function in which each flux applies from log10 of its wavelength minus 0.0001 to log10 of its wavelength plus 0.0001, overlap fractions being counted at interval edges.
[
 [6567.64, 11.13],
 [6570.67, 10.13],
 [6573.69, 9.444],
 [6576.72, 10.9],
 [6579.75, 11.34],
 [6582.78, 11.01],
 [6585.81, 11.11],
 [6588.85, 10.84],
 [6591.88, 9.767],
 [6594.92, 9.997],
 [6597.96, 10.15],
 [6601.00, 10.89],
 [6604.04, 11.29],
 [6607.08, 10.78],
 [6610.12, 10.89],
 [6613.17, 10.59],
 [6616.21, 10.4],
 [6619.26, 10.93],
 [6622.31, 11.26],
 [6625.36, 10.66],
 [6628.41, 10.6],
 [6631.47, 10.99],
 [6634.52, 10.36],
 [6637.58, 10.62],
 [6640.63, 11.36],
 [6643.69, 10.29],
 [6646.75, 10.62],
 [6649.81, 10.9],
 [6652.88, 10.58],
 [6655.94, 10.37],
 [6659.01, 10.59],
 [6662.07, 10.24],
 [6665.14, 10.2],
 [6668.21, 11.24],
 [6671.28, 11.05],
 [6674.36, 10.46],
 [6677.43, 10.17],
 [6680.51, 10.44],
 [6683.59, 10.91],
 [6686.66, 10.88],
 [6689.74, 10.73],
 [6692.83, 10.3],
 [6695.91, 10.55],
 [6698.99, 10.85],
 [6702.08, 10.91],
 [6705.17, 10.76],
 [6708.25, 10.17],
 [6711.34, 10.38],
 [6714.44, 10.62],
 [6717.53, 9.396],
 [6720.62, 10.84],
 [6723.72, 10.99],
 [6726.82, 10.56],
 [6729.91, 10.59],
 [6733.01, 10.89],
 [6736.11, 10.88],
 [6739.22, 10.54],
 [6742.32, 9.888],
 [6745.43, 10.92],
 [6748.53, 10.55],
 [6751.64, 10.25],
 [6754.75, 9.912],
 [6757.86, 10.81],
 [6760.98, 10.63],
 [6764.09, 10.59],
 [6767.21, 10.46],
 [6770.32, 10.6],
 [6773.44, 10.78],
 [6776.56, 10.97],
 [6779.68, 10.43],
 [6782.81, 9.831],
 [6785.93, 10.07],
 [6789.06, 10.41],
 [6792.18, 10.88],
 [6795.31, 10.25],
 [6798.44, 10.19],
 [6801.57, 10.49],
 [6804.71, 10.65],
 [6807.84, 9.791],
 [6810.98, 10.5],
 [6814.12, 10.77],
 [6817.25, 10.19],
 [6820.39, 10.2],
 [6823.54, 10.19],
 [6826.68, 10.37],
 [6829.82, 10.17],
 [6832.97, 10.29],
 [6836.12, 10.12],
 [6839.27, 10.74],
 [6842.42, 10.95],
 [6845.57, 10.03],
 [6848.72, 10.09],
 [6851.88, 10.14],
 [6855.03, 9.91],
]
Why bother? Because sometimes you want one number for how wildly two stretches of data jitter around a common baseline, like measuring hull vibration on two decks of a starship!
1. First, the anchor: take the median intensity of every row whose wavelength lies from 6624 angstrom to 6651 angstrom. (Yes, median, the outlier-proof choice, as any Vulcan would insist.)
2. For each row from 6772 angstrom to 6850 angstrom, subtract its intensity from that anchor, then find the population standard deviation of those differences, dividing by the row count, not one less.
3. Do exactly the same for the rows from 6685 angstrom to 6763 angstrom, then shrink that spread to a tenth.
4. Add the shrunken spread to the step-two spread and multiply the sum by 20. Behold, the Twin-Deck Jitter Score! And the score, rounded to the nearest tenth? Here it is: 7.3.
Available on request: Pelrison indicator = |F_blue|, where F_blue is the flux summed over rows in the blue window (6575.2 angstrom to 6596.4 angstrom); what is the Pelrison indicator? 75.0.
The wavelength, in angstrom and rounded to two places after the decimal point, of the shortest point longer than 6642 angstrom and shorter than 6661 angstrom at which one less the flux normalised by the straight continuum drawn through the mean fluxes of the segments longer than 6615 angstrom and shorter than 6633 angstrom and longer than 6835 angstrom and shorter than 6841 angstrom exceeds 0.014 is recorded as 6643.69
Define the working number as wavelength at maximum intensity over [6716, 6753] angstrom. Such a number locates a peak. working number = 6723.72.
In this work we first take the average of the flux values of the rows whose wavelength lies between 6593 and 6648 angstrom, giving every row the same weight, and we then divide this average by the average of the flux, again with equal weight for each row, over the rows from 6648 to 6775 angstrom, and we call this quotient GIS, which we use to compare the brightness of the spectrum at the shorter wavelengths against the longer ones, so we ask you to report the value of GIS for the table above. 1.01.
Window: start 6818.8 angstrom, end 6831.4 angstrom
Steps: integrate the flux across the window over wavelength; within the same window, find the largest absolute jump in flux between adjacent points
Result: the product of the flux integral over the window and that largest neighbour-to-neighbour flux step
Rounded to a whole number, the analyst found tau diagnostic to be 26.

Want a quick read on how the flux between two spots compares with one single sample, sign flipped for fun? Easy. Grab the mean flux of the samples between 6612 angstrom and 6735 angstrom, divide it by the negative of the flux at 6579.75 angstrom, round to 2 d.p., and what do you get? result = -0.94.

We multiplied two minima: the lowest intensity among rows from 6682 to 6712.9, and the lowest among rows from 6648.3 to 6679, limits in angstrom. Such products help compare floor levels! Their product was 103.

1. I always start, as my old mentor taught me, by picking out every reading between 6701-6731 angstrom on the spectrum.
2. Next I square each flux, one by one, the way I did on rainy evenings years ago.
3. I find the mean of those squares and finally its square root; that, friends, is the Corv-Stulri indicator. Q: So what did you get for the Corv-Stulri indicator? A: 10.53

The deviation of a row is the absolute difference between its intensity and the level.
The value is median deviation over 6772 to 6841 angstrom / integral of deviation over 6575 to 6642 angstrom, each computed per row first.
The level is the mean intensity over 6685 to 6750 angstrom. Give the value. 0.0123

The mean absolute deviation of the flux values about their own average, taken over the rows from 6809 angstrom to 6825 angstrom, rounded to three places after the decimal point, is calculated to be 0.212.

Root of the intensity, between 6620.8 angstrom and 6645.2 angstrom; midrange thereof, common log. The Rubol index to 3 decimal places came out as 0.517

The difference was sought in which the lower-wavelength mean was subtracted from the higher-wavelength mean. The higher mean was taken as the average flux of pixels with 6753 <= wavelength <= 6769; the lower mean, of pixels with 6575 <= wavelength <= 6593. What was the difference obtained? -0.35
